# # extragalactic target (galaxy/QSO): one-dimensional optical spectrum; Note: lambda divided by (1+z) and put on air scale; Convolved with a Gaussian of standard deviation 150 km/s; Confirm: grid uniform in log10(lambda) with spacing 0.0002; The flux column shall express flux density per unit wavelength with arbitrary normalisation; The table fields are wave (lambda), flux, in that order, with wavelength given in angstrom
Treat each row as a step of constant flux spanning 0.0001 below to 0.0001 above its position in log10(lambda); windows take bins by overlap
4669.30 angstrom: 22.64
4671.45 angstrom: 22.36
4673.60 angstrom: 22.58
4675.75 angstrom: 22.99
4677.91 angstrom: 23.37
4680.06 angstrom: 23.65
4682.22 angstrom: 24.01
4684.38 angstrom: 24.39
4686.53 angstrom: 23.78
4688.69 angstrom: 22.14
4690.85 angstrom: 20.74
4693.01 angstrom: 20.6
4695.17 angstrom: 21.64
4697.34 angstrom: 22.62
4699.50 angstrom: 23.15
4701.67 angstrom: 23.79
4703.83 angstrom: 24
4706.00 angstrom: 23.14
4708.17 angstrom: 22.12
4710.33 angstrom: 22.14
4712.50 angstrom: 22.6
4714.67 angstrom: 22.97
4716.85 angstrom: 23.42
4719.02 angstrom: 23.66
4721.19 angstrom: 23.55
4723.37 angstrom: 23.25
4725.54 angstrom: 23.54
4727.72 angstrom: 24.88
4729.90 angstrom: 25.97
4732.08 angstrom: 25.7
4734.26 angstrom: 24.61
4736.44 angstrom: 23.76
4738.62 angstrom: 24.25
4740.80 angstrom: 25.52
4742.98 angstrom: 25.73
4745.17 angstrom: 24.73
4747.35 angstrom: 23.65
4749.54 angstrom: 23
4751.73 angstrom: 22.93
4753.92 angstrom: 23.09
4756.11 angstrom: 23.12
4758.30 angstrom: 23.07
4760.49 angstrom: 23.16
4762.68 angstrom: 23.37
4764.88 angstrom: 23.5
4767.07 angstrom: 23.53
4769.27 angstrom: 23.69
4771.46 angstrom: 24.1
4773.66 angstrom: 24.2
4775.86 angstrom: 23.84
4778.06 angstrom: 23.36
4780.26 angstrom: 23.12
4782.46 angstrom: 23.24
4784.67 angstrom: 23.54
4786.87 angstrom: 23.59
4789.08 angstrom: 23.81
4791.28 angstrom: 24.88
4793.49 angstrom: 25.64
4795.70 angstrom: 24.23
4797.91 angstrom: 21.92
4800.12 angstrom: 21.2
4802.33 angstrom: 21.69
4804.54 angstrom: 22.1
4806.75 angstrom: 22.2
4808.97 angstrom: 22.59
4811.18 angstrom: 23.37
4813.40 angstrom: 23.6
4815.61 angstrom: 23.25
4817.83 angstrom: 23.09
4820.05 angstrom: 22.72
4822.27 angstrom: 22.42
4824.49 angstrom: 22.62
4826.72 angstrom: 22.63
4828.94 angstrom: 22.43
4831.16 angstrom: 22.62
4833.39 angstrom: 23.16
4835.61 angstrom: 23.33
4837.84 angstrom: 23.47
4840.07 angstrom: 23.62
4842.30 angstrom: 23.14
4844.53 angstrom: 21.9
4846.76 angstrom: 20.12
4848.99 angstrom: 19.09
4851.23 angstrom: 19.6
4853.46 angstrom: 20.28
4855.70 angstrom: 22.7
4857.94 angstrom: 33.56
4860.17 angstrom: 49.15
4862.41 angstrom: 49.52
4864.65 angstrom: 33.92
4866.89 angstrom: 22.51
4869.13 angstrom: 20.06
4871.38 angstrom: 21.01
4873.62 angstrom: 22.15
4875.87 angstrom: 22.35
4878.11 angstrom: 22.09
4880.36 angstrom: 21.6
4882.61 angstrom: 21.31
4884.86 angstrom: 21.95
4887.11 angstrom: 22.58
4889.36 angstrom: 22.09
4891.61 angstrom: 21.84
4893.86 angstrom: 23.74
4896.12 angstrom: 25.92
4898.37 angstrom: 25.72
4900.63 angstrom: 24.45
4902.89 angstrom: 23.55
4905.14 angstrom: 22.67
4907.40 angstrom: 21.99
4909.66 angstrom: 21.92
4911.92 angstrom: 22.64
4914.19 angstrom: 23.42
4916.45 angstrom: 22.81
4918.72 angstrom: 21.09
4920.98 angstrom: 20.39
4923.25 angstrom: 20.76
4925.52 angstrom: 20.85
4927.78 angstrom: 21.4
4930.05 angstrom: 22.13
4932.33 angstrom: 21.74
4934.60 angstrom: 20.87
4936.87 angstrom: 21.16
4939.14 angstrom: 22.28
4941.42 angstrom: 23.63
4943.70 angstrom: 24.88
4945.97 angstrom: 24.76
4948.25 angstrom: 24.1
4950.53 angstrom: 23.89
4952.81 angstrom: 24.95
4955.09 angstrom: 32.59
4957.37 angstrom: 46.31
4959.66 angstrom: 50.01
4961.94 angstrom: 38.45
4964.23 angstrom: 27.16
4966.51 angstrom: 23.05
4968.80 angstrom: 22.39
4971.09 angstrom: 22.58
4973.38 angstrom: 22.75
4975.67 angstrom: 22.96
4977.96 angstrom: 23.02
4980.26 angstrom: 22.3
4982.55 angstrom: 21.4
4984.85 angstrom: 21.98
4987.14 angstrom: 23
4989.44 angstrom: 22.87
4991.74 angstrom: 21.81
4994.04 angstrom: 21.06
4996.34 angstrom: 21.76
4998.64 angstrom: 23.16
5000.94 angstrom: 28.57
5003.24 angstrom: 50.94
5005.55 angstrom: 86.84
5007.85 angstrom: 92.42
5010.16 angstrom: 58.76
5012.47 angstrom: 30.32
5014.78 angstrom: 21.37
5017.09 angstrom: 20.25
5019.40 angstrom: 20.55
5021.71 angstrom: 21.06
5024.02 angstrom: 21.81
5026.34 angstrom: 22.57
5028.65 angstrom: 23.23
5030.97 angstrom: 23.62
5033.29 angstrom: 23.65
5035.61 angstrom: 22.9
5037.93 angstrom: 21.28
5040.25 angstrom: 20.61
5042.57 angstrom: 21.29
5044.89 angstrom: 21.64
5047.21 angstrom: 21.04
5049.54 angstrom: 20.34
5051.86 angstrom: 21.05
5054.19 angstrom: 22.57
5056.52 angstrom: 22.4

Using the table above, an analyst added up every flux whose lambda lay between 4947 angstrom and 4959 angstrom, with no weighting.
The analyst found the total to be 152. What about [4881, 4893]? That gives 110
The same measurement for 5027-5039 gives 115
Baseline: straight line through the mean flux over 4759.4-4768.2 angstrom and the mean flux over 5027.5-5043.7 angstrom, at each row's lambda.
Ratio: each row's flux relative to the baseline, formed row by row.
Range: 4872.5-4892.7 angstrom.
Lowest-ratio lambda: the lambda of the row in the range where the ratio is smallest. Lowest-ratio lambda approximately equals 4882.61 angstrom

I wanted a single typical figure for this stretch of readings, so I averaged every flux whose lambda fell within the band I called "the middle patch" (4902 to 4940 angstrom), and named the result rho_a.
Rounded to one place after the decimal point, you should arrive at 21.9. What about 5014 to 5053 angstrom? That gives 21.7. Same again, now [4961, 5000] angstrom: 23.6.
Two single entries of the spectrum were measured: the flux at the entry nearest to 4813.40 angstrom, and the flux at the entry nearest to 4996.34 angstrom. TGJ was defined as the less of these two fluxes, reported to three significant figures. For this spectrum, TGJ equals 21.8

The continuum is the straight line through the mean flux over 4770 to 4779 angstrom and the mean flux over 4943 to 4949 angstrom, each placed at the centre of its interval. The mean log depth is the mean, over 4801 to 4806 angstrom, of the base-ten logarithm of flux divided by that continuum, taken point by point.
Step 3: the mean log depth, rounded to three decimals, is -0.040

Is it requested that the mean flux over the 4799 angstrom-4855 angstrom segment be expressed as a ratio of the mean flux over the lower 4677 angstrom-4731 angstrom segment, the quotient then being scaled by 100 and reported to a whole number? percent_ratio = 96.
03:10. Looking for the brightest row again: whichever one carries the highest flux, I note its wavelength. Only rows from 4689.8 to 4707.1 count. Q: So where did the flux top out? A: 4703.83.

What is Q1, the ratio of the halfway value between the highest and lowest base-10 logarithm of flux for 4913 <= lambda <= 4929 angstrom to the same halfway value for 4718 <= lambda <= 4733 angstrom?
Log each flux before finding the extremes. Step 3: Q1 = 0.96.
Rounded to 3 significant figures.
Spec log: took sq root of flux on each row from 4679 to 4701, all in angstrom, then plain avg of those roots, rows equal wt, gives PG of 4.76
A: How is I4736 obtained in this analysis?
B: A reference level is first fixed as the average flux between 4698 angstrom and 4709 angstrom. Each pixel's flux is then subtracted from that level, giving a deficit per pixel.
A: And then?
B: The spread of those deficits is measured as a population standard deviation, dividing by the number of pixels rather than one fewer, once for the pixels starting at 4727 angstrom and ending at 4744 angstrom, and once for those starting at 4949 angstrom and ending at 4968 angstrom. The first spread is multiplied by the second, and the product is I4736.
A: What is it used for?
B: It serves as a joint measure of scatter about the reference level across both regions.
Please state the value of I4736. 7.4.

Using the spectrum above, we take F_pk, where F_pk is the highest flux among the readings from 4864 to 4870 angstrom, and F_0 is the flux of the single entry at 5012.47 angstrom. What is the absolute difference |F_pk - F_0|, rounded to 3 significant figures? 3.60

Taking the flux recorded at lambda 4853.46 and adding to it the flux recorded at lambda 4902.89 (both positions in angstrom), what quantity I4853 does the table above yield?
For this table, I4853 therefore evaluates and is 44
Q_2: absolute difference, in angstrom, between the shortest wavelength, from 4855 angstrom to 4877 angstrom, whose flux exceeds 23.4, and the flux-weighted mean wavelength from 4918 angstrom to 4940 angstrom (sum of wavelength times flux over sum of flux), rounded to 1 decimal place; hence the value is 71.1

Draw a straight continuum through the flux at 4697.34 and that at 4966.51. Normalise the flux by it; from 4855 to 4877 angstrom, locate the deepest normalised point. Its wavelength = 4869.13 angstrom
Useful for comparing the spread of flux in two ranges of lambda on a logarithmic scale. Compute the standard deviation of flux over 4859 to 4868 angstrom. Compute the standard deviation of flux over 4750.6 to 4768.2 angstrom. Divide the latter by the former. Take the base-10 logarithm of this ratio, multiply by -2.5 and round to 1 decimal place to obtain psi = 4.4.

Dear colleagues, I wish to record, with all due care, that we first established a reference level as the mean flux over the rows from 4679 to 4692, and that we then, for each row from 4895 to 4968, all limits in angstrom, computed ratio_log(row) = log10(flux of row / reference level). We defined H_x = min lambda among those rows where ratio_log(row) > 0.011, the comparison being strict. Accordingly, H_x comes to 4896.12 angstrom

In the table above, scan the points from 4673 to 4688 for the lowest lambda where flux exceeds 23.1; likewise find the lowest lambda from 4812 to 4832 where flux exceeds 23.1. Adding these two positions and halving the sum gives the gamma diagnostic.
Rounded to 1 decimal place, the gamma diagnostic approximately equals 4745.7 angstrom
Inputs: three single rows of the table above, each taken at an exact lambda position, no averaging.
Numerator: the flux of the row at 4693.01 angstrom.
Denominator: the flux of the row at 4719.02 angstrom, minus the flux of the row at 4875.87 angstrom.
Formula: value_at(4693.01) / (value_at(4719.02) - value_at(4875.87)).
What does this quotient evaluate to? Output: 15.7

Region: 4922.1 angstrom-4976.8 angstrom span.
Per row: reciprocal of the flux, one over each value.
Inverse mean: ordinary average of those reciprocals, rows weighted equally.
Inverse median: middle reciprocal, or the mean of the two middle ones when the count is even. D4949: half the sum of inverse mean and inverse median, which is 0.0421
